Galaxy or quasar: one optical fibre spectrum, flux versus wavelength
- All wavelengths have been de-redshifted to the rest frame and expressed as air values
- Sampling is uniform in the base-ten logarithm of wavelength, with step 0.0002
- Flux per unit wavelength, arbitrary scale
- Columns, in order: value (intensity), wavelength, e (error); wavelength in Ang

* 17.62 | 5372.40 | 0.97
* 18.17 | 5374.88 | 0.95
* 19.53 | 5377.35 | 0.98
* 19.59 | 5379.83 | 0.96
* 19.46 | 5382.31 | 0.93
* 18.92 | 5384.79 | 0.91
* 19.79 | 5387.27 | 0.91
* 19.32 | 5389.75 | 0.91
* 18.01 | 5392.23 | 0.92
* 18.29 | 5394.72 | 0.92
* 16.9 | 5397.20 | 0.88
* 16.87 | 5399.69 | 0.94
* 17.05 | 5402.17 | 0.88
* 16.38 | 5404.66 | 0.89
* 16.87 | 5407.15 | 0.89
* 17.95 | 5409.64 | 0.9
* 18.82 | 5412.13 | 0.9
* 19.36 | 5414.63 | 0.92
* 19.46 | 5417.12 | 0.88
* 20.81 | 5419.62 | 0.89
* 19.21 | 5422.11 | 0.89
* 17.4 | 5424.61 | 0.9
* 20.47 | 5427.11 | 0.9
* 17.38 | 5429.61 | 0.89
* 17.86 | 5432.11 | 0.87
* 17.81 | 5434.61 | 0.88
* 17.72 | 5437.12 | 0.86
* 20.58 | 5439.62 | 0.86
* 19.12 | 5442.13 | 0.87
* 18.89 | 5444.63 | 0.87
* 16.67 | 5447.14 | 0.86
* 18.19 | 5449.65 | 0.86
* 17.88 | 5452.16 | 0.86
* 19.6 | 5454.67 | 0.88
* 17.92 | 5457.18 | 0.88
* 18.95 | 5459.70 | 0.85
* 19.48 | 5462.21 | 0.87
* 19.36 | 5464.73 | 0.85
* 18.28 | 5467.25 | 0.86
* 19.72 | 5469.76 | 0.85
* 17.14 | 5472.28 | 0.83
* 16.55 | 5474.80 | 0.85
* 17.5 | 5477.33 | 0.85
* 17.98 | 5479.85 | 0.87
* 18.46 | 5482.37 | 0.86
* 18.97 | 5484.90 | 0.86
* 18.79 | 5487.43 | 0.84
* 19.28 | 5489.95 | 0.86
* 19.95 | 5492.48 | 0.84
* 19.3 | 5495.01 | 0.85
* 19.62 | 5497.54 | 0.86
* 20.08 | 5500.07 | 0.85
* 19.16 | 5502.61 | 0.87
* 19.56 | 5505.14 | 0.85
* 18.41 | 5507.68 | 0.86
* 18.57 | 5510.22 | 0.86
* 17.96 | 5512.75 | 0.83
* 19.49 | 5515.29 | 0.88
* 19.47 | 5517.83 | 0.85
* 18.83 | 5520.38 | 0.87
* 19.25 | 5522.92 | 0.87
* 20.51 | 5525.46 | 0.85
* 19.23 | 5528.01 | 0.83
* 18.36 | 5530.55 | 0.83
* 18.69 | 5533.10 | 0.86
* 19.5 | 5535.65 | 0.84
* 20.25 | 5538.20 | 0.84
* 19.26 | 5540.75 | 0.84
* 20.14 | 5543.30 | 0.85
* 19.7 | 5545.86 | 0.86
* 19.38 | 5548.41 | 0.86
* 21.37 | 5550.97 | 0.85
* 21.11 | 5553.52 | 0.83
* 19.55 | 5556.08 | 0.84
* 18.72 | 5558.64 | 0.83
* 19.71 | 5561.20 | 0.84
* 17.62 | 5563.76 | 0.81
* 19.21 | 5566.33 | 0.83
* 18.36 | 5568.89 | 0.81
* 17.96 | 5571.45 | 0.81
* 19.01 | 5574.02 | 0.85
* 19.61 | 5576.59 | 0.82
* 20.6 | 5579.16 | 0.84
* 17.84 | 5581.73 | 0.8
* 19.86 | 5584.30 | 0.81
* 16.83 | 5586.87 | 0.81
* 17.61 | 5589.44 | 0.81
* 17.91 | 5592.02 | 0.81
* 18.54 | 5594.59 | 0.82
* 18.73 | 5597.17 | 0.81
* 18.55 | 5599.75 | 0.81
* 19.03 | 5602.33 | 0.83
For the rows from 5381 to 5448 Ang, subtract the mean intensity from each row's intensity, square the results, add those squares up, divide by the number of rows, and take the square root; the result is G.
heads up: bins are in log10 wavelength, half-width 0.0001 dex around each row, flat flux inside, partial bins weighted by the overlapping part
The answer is 1.2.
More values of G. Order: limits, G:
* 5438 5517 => 1.0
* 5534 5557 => 0.7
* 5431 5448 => 1.2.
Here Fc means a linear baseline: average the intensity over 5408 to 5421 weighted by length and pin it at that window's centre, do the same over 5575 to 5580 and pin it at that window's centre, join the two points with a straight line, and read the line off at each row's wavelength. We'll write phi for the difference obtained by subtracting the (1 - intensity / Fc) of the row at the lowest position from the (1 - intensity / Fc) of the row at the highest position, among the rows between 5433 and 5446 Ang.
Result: -0.05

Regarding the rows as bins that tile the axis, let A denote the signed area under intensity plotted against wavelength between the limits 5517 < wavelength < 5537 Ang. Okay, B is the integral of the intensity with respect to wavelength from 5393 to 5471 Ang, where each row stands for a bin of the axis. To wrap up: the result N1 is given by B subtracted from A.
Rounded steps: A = 384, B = 1437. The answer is -1053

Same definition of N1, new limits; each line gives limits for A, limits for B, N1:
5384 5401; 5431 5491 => -796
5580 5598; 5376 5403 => -172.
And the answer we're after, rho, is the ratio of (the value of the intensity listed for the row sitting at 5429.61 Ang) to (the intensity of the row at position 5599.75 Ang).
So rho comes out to 0.94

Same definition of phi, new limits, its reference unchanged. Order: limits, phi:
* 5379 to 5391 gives 0.02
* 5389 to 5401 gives 0.13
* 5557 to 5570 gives 0.02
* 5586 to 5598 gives -0.09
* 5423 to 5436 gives -0.02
